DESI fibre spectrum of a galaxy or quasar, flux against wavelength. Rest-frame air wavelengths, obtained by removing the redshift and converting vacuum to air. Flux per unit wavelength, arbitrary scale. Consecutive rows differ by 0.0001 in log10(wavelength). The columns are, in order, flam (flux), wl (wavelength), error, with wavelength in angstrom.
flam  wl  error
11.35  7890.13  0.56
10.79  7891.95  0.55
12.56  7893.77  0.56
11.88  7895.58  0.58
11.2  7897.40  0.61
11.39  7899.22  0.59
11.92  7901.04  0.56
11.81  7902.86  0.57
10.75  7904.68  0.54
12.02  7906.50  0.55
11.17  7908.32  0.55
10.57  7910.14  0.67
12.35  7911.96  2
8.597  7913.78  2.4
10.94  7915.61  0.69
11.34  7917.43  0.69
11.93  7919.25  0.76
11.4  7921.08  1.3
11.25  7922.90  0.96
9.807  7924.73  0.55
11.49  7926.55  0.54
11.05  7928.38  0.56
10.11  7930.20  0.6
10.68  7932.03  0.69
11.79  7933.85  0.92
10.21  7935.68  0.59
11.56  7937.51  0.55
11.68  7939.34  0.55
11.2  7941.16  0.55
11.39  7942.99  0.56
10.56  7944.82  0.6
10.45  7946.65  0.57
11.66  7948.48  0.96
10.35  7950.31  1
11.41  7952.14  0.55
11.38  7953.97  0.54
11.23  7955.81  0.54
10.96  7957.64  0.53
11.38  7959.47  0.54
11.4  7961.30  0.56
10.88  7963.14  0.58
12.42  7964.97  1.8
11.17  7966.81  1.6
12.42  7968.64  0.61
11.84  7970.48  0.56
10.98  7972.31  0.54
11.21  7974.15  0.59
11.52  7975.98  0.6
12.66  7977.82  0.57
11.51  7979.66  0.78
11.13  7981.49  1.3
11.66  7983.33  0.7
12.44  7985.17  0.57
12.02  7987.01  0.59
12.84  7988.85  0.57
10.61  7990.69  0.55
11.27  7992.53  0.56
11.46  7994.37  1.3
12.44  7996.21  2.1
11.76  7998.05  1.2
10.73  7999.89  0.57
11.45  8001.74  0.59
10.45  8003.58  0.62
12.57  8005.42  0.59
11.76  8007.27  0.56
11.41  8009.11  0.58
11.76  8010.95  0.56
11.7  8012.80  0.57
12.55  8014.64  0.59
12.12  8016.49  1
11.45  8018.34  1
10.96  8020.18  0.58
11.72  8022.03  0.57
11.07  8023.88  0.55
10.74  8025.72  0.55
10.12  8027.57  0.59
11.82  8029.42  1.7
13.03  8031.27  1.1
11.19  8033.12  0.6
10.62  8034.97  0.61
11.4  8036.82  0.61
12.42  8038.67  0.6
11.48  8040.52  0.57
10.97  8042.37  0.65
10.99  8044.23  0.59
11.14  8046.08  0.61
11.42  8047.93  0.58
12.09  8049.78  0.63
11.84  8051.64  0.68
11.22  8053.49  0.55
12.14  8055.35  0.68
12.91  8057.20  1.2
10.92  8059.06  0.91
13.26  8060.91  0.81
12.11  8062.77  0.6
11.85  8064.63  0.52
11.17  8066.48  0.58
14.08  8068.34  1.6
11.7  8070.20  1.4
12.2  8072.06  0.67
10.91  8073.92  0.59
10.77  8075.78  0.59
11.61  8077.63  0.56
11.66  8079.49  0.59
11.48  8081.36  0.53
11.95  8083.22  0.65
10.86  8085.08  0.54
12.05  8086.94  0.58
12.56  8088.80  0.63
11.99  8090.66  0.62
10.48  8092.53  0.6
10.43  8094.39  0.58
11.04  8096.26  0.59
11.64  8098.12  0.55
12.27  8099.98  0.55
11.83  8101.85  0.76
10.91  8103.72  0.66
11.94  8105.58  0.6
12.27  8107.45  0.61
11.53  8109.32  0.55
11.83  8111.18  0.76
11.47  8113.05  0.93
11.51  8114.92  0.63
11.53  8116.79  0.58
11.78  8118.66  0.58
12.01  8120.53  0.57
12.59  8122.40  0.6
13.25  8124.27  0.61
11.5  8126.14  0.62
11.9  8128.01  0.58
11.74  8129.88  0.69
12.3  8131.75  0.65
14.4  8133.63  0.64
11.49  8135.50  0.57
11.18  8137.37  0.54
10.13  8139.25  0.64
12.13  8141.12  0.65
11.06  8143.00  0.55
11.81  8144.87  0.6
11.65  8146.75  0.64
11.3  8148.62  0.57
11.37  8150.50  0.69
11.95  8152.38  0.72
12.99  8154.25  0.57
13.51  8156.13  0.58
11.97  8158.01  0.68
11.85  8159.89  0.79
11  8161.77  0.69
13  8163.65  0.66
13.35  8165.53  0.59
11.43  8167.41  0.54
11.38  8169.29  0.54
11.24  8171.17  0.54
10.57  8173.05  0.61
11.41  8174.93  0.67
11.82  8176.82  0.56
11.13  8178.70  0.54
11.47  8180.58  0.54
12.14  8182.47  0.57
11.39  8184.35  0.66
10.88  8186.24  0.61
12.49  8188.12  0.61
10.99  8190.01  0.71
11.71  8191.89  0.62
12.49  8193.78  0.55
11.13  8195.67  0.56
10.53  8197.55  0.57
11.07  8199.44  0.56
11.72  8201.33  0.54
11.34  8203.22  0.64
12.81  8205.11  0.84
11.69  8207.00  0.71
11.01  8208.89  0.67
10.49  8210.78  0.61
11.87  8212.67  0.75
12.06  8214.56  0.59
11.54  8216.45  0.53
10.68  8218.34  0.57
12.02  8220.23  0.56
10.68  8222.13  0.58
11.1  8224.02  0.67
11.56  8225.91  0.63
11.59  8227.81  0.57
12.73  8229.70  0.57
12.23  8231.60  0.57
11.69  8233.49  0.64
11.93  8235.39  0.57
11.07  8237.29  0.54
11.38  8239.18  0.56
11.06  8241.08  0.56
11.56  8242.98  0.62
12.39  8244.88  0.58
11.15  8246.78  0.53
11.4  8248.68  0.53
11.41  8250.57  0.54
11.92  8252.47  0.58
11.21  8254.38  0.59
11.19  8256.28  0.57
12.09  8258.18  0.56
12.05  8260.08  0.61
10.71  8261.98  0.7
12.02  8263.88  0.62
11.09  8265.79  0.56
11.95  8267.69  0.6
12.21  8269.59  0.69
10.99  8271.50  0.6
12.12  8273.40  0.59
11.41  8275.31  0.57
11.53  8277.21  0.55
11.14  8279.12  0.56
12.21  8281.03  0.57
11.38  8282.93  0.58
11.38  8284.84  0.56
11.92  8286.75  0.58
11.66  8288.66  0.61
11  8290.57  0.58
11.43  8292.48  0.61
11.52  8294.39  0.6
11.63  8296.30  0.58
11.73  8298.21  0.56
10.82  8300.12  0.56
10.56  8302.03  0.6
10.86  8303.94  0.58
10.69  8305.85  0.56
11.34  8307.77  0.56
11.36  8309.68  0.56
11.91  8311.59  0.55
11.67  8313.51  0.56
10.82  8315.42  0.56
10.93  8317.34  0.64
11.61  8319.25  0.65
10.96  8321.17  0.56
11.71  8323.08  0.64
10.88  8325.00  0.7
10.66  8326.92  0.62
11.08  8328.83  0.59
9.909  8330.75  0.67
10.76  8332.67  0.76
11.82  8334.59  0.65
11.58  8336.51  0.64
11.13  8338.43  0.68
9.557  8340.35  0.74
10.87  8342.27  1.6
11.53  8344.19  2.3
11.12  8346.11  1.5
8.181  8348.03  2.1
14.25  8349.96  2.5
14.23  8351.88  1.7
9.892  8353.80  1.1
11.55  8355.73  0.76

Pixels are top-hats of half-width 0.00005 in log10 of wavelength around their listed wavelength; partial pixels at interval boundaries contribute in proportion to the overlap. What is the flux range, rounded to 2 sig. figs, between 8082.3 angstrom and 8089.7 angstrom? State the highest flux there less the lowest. 1.7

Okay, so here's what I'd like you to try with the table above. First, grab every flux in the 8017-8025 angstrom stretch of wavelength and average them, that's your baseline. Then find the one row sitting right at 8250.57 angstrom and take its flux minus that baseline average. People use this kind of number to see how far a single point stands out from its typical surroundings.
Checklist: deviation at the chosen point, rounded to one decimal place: 0.1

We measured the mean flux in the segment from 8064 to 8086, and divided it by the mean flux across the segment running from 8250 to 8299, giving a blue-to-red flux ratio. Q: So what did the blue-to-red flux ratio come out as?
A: 1.01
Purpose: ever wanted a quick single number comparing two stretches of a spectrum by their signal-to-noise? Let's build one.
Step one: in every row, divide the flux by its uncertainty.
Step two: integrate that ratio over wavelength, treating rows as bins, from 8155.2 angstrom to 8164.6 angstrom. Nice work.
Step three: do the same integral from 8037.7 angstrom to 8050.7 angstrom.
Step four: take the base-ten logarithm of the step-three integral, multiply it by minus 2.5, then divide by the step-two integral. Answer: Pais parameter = -0.035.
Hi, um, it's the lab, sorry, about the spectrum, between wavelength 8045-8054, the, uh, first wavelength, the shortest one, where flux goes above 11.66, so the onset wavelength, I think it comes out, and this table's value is 8049.78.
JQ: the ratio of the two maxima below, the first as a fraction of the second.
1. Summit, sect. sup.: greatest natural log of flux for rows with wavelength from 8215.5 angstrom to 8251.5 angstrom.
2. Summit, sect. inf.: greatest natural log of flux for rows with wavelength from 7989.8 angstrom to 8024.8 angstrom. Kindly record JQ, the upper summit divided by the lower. 1.00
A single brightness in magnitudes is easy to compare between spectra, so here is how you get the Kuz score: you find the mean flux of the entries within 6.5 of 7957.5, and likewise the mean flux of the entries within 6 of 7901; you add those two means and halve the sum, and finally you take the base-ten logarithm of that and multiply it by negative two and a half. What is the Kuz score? -2.64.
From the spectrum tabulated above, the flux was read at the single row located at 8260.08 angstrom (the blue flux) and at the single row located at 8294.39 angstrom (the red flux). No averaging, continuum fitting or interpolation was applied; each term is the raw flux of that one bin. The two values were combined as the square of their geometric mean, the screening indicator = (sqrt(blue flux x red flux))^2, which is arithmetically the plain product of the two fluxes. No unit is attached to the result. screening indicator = 139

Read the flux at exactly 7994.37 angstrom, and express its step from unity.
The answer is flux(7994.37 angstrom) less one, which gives 10.5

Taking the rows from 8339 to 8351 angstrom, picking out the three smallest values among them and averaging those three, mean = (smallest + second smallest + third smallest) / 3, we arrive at 9.5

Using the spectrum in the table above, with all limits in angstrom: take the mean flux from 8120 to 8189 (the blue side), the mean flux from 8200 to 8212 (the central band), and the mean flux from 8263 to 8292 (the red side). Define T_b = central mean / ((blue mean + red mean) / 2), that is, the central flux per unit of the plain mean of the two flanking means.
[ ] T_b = 0.98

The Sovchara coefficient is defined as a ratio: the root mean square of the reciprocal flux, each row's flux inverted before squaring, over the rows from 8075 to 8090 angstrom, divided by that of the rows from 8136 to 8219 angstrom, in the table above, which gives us 1.00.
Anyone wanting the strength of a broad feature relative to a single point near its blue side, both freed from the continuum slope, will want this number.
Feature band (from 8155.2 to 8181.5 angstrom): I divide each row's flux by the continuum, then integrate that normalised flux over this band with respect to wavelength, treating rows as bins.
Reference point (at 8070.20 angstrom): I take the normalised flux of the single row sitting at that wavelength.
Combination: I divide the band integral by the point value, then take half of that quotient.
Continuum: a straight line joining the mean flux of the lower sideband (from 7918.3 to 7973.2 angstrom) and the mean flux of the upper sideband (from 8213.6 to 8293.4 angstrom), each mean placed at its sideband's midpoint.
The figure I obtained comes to 13.1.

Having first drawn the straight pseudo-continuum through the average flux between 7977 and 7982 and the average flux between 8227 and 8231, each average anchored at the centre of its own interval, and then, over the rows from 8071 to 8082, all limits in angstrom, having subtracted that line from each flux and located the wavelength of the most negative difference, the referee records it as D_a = 8075.78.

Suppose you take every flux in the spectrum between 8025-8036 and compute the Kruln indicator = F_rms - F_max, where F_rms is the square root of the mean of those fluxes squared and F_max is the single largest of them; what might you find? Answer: -1.74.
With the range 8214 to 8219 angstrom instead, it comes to -0.62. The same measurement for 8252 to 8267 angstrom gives -0.54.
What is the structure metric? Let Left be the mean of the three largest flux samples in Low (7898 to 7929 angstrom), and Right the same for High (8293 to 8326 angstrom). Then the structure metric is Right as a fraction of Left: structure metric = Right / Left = 0.97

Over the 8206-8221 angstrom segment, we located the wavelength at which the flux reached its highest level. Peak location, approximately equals 8214.56 angstrom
